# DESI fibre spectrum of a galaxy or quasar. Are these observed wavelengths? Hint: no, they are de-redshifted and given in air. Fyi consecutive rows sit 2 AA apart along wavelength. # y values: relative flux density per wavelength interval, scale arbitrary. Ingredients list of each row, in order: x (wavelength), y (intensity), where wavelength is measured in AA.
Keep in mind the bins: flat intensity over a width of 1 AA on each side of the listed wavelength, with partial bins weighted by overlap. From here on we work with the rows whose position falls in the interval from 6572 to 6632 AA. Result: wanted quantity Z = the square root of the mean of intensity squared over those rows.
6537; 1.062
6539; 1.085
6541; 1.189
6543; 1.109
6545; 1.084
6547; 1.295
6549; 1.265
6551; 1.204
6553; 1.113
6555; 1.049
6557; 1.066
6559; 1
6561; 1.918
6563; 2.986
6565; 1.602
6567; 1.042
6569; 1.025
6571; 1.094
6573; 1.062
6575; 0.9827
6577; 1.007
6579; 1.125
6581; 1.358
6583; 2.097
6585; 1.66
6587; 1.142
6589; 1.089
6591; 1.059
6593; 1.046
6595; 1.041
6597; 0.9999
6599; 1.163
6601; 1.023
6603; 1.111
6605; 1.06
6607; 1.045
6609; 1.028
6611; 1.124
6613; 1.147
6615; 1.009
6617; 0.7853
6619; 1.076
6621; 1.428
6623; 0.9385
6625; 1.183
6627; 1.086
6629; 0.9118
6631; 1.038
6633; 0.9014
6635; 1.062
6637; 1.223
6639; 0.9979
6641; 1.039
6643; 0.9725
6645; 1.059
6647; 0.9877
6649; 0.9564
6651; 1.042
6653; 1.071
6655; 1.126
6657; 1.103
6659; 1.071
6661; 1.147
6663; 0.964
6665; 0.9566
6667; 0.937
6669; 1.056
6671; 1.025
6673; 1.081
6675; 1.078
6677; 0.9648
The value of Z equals 1.15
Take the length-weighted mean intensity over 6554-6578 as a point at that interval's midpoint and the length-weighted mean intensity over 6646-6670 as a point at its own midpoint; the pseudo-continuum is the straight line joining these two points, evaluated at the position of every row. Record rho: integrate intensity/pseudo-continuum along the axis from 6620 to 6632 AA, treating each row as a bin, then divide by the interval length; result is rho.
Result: 0.97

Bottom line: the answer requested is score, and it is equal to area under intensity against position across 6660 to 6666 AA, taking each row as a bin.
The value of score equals 6.14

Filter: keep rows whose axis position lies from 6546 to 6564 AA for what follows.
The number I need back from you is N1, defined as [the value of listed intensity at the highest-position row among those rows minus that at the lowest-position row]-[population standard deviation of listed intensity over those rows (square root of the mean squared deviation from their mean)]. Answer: 1.08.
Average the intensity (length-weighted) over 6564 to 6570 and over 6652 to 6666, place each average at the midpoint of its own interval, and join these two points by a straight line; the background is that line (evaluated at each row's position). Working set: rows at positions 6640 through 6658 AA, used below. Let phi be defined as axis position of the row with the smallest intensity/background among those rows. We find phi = 6649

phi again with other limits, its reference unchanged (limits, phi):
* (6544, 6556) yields 6555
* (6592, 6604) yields 6597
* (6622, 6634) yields 6633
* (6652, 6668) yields 6667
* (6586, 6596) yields 6595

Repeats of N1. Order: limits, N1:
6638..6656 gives 0.08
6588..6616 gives -0.13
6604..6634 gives -0.30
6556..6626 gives -0.29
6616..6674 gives 0.18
